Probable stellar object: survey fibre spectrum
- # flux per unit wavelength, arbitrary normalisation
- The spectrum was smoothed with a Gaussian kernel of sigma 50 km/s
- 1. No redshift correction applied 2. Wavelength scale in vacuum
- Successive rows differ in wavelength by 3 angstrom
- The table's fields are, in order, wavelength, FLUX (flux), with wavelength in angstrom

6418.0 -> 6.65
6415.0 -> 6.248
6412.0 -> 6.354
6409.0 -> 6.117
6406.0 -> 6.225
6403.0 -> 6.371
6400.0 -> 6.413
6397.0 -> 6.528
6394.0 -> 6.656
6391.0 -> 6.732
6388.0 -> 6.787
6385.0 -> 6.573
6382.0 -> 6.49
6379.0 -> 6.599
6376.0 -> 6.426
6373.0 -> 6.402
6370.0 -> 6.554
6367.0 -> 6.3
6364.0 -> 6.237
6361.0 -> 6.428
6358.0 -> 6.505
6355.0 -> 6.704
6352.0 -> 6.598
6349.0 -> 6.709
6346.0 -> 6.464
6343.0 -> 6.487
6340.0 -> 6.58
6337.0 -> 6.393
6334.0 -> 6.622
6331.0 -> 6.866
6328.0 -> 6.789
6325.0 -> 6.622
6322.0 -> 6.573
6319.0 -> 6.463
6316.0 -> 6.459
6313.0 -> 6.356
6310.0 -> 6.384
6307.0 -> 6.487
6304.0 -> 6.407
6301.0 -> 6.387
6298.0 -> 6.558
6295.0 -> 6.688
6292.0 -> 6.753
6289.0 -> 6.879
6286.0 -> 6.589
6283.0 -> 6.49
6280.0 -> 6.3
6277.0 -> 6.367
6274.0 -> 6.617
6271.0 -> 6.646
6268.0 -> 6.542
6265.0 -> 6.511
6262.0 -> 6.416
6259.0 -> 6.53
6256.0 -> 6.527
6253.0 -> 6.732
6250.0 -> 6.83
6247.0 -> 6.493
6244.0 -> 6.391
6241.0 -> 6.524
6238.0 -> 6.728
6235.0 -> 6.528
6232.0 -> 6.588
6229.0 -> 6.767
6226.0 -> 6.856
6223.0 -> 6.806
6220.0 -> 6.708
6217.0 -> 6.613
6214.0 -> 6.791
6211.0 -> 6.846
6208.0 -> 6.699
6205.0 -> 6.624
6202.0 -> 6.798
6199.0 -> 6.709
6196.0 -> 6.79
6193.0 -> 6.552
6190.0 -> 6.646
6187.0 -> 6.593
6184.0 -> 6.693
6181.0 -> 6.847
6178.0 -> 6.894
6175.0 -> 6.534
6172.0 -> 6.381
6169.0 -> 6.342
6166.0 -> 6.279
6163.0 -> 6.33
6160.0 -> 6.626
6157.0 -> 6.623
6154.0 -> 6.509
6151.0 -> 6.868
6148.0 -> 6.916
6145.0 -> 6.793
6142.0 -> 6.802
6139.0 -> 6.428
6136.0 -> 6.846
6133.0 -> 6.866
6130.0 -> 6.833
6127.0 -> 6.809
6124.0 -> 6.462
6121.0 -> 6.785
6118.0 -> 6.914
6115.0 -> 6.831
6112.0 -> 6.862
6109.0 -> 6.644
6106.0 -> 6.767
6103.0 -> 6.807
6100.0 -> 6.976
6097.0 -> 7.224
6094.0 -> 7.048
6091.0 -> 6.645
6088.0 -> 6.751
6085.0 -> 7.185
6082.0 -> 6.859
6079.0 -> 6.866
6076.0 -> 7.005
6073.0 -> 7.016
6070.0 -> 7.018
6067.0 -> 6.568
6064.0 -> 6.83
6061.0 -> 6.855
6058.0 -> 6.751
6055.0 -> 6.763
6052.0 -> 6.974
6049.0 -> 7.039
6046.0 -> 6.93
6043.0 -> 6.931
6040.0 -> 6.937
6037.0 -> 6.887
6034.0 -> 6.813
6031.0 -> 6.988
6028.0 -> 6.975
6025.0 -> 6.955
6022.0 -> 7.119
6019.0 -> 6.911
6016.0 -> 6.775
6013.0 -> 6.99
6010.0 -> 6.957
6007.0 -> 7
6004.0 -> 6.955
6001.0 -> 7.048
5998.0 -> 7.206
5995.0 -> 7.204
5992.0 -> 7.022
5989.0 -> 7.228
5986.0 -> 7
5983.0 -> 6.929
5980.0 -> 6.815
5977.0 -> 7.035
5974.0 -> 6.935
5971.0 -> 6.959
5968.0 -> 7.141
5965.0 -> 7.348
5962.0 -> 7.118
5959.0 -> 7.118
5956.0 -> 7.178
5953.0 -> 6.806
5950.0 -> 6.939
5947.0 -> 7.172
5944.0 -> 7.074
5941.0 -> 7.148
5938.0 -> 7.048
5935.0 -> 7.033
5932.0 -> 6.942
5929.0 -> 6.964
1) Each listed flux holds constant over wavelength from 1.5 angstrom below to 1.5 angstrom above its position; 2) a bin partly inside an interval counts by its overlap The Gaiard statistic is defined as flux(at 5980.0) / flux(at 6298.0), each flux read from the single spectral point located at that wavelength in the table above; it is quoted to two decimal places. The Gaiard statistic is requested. 1.04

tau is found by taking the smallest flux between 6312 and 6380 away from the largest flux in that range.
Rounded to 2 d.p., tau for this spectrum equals 0.63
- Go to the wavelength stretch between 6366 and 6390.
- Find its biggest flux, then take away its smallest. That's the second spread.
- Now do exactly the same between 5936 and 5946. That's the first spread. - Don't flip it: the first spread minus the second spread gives -0.4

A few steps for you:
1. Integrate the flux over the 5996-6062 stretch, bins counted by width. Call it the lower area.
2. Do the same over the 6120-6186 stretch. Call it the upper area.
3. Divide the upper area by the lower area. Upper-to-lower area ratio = 0.96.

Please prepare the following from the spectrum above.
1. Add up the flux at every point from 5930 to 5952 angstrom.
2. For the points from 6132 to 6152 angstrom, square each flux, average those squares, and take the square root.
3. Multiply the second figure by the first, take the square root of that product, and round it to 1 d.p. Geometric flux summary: 18.3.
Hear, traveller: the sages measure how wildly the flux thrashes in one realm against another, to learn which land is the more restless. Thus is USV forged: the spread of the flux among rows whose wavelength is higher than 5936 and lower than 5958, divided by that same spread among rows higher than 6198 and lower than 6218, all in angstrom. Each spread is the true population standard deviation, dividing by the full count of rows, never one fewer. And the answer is 1.5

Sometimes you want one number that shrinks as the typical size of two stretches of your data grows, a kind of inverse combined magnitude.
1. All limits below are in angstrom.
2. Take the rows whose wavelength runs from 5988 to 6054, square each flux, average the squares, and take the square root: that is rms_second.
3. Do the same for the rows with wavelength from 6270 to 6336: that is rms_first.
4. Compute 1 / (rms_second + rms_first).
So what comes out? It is 0.0738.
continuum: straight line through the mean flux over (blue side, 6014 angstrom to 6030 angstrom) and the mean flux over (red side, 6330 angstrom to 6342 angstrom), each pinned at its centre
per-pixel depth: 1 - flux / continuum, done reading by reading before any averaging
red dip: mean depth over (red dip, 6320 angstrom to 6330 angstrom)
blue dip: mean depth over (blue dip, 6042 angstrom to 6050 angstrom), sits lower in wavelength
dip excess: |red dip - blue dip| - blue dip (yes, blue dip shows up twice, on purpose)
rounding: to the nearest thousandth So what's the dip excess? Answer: 0.008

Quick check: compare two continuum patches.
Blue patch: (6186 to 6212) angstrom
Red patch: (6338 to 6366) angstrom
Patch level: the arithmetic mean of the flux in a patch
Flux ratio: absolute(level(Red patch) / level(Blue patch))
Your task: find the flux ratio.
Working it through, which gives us 0.974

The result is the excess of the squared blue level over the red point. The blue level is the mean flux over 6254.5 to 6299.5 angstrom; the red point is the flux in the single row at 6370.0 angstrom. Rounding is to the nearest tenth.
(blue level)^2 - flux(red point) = 36.5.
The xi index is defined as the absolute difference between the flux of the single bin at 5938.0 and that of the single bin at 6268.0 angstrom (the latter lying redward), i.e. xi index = 0.51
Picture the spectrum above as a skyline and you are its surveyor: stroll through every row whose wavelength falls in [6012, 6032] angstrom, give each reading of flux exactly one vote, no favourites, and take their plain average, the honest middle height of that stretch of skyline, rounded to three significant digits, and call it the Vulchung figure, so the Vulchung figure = 6.96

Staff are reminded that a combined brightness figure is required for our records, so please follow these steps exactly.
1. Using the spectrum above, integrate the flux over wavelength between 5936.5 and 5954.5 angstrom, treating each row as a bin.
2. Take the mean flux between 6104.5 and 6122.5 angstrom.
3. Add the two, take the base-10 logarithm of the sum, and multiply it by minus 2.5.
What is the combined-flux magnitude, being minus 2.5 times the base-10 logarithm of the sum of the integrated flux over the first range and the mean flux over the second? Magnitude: -5.31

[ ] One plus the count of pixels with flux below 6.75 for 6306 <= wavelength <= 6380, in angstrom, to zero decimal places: 24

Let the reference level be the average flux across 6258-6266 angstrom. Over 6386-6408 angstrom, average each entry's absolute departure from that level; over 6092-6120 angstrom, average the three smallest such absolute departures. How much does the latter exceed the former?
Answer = 0.08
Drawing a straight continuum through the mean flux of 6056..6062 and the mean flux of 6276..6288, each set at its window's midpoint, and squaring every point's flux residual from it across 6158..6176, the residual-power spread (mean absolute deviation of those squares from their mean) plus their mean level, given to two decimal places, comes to 0.10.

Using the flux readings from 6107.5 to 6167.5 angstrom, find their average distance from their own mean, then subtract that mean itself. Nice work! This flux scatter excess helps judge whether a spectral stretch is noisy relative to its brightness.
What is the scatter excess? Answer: -6.5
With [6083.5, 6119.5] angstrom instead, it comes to -6.7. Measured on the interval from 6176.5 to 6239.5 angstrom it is -6.6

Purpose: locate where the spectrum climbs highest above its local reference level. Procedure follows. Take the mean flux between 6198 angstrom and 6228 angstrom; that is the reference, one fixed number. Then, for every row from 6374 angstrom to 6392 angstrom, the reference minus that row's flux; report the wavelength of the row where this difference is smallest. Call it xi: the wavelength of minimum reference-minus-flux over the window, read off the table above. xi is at 6388.0 angstrom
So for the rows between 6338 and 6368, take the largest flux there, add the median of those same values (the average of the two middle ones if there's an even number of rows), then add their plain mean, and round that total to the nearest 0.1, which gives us 19.7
